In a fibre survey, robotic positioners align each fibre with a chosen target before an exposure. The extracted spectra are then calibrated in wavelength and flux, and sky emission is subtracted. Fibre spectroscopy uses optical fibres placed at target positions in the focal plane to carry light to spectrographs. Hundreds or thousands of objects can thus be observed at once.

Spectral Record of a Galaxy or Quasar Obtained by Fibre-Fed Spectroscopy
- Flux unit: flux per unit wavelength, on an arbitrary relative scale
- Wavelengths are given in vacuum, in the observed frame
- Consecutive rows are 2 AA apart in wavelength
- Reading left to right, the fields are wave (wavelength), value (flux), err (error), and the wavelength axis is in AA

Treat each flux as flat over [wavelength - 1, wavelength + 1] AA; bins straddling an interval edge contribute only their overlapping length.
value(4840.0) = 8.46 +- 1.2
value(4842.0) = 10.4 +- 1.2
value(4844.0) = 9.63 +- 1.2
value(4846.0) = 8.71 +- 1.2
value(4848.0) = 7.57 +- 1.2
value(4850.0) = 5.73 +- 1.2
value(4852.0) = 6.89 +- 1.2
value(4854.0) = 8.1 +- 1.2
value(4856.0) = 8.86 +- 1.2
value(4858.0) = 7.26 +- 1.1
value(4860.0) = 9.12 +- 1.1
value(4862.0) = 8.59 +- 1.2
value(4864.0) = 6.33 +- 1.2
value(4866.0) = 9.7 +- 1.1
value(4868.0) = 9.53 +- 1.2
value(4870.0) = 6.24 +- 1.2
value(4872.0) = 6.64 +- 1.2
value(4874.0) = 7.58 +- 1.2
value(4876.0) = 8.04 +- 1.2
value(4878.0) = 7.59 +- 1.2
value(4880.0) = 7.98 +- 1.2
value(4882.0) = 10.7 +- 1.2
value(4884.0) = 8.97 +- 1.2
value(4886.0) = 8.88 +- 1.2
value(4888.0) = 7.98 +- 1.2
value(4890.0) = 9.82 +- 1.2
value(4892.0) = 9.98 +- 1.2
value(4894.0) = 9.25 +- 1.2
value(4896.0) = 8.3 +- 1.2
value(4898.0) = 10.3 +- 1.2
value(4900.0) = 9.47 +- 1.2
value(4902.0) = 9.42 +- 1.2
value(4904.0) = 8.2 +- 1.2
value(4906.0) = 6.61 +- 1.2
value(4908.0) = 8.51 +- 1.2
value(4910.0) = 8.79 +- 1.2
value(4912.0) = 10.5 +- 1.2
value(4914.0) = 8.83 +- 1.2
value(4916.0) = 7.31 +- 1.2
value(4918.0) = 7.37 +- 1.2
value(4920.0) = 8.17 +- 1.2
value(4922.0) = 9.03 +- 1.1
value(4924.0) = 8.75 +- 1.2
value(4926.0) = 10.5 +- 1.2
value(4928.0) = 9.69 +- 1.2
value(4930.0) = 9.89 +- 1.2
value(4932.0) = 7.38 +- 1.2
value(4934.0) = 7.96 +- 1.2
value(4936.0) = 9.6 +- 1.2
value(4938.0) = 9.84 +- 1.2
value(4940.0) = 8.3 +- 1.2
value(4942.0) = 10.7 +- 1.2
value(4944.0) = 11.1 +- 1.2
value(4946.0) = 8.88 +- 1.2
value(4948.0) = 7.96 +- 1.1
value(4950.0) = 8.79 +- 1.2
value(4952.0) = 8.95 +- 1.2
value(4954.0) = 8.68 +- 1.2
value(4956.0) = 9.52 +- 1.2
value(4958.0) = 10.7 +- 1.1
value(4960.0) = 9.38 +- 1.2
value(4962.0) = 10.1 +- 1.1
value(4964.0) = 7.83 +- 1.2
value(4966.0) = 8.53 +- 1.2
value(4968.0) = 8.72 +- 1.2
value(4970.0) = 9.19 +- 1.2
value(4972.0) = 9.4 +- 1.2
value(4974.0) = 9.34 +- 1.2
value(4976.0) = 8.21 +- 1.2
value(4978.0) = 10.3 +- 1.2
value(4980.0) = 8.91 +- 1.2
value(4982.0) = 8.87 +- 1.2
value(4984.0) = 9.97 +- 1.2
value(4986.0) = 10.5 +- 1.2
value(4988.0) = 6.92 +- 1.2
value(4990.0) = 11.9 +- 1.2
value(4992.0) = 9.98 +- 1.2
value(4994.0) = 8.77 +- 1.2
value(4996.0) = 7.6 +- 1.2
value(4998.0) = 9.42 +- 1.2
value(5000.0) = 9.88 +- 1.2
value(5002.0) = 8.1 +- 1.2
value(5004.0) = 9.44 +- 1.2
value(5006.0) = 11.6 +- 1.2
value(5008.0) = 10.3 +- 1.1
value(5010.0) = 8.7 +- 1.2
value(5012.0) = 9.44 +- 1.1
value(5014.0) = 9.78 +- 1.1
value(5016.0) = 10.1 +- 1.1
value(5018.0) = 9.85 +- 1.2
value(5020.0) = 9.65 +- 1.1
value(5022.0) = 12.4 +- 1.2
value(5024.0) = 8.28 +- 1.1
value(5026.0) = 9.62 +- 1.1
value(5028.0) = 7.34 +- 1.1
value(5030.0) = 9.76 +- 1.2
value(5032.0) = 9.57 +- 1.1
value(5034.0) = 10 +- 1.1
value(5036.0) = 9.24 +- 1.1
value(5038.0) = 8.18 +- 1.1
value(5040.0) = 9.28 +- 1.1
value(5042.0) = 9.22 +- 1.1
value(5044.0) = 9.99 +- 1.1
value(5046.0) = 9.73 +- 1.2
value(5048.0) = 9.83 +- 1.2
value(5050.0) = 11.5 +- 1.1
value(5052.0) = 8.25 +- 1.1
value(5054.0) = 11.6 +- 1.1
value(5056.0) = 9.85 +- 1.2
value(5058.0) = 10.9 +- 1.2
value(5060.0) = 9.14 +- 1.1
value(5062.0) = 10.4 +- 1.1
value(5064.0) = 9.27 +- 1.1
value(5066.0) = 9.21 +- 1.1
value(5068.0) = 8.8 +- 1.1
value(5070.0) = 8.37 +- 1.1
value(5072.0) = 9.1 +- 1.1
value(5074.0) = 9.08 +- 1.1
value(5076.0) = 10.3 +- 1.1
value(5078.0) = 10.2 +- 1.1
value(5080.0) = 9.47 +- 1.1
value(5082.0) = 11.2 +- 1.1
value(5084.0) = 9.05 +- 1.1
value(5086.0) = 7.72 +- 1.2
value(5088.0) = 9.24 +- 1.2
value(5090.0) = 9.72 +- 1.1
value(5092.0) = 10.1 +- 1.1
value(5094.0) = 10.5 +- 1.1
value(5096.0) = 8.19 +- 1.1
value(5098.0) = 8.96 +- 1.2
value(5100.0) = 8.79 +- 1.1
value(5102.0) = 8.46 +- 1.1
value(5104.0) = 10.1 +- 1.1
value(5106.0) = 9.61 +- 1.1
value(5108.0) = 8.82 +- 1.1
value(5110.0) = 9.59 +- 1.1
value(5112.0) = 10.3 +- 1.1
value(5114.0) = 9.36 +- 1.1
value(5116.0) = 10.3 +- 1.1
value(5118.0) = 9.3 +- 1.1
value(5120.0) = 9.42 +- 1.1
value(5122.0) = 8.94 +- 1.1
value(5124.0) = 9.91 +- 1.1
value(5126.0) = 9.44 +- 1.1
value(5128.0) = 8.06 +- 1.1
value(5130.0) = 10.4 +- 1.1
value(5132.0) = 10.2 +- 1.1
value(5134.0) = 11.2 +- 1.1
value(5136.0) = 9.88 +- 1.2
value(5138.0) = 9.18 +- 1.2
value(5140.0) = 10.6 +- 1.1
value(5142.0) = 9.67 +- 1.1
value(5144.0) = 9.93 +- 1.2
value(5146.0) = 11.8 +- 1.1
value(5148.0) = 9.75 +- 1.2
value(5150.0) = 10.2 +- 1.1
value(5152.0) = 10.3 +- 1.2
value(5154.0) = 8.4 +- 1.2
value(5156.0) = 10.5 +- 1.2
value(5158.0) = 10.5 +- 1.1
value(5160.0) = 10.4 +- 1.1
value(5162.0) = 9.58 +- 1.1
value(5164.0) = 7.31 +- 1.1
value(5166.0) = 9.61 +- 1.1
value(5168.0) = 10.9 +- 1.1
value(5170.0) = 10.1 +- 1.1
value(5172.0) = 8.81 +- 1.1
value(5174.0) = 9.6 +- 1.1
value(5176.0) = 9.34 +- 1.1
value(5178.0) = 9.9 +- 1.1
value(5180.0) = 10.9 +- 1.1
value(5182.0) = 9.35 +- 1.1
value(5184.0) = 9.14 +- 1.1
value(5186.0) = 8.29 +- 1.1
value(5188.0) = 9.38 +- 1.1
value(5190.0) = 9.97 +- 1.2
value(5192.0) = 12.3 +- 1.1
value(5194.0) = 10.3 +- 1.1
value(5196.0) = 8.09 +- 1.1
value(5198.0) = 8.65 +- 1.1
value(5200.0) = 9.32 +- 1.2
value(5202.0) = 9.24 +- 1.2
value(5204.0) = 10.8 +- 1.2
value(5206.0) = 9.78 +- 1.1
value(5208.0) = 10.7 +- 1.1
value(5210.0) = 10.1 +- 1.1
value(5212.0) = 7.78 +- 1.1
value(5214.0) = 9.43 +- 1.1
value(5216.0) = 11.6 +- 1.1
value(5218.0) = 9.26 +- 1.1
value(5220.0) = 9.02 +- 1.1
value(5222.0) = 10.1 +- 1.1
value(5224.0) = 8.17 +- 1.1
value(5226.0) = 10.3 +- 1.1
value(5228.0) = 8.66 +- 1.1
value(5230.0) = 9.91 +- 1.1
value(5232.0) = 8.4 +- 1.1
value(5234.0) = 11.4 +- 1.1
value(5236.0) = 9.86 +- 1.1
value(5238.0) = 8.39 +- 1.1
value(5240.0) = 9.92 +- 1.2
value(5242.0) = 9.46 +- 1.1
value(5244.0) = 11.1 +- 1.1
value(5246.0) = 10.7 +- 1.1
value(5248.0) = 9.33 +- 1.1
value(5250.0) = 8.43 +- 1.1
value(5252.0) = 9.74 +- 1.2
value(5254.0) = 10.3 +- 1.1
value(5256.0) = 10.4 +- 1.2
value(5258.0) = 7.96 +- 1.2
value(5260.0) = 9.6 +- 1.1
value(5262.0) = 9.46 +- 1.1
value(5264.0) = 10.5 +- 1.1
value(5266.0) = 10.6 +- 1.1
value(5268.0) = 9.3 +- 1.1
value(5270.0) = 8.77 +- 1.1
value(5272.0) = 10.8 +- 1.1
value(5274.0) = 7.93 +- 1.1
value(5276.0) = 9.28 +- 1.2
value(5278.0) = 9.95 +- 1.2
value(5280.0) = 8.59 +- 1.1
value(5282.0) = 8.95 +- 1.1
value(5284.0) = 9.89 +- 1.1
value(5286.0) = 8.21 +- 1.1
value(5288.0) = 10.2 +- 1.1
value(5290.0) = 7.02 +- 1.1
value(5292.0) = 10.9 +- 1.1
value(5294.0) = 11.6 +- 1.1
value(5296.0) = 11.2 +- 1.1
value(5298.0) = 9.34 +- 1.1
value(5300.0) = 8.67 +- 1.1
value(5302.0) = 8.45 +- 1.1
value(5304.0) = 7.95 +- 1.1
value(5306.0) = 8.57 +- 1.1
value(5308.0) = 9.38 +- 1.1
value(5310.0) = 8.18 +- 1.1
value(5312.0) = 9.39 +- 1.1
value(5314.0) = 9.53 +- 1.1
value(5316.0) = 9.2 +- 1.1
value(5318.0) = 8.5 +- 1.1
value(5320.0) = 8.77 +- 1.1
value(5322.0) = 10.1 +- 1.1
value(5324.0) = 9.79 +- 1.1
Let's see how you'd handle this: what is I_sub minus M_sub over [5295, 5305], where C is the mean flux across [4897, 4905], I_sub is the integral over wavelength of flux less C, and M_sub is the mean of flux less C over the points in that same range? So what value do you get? -2.0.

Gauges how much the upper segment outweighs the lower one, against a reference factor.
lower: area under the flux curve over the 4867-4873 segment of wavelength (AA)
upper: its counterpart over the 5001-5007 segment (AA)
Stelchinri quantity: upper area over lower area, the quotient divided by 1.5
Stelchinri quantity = 0.87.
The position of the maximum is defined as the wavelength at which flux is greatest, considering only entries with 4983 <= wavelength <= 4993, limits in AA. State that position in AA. 4990.0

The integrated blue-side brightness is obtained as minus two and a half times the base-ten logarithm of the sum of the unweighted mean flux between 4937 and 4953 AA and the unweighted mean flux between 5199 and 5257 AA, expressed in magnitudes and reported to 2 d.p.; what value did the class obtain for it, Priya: -3.20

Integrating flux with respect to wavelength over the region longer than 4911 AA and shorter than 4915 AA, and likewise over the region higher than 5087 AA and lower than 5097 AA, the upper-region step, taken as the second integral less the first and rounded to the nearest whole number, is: 57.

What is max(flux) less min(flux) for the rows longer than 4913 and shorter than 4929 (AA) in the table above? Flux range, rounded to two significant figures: 3.2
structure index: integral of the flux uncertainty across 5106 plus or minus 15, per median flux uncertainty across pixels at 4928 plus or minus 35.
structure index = 28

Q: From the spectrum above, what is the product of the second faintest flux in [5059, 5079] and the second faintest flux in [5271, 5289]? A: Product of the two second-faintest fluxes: 72.2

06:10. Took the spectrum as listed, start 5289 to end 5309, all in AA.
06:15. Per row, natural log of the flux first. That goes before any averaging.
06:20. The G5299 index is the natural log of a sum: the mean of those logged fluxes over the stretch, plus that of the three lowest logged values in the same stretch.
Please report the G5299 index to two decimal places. 1.45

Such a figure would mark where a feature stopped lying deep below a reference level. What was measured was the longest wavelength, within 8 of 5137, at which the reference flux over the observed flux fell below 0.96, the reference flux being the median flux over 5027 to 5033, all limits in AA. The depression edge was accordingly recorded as 5140.0 AA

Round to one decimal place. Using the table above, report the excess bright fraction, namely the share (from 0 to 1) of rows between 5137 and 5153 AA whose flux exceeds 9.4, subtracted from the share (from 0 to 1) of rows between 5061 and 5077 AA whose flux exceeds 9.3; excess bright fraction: -0.6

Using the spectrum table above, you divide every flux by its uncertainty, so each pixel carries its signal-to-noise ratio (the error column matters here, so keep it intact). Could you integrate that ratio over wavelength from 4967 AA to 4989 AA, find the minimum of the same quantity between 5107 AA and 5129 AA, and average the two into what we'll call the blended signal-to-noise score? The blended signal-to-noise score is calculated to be 87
